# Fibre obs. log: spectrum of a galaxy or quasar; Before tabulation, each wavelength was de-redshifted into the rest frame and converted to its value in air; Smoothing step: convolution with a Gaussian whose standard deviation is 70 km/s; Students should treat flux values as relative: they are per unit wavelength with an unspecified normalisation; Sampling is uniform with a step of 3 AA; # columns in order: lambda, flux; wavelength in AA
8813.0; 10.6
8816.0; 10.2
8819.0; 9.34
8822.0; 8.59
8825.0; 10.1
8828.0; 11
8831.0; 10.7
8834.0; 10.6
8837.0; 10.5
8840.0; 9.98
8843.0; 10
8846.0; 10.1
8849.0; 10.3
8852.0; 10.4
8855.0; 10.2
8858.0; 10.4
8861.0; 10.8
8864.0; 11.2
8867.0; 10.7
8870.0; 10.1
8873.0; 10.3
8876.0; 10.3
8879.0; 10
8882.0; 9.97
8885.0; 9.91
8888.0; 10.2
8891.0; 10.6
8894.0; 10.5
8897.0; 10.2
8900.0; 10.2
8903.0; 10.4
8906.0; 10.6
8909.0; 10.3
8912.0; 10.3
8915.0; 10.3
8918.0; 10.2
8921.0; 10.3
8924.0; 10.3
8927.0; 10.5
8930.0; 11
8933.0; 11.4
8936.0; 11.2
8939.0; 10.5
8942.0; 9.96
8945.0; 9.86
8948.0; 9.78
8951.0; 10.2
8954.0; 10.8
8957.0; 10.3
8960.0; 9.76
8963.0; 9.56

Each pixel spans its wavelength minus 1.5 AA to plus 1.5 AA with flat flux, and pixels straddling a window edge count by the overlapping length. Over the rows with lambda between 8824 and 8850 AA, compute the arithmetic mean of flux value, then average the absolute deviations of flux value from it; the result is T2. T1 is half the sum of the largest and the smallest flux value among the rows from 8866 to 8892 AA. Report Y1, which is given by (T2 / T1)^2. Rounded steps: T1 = 10.3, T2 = 0.30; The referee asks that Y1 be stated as 0.0008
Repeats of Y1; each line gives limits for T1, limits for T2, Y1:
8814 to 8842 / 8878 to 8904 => 0.0004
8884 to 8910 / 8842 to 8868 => 0.0008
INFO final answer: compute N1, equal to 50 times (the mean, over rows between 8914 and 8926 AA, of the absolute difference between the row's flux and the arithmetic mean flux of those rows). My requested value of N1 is 2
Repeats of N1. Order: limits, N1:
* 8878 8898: 10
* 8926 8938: 14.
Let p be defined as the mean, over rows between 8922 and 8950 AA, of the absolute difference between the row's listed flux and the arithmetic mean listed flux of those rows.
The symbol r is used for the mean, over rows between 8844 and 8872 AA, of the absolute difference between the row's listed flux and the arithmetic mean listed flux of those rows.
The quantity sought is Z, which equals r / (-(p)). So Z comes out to -0.6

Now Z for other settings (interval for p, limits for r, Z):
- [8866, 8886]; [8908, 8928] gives -0.2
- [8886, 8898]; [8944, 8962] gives -1.8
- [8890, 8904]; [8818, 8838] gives -4.6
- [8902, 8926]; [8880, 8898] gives -2.6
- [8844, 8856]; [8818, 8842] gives -6.0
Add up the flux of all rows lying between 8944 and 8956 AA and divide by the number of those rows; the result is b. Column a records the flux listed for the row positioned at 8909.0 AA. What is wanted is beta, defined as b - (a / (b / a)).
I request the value -0.3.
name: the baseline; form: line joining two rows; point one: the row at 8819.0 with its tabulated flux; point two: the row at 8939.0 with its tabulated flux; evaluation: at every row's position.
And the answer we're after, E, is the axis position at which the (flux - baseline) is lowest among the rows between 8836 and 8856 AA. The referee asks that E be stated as 8843.0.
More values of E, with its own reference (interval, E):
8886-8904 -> 8900.0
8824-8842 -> 8840.0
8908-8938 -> 8918.0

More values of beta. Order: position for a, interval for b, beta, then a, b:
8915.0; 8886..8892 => 0.2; 10.3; 10.4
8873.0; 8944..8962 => -0.4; 10.3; 10.1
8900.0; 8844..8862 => 0.3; 10.2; 10.4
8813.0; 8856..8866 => 0.4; 10.6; 10.8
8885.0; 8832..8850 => 0.7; 9.91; 10.2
